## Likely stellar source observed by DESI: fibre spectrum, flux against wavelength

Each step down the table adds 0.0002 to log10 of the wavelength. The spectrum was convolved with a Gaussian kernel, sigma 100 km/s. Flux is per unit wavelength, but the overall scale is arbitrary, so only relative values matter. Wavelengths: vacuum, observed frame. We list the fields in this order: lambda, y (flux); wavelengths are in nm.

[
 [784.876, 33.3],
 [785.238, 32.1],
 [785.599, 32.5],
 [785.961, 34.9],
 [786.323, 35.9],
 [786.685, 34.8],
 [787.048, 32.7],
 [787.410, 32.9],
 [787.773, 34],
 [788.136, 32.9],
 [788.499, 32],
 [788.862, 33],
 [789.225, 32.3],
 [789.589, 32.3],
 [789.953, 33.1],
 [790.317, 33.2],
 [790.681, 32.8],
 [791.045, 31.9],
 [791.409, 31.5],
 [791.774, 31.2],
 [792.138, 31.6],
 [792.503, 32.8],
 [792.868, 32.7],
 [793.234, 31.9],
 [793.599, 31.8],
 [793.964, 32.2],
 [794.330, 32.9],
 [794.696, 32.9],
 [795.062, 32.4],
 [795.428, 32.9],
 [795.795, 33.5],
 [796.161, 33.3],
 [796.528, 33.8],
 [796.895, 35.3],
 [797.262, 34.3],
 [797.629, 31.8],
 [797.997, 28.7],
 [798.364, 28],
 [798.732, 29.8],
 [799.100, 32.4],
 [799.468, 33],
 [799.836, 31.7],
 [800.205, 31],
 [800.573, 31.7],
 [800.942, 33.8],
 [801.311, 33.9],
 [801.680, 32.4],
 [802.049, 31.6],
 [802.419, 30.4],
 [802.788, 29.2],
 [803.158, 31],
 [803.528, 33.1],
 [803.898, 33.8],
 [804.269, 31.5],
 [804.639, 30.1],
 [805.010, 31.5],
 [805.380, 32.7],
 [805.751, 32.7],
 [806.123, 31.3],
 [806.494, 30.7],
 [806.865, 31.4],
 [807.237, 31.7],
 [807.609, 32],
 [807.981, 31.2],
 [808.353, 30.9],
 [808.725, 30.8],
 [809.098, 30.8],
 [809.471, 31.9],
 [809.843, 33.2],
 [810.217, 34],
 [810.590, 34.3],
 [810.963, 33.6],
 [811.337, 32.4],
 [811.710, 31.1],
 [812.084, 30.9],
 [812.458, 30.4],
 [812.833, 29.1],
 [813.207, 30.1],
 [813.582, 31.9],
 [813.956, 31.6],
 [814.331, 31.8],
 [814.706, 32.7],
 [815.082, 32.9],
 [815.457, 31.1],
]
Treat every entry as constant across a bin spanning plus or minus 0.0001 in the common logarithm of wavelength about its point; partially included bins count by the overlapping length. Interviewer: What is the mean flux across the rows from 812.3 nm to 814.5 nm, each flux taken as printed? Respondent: 30.8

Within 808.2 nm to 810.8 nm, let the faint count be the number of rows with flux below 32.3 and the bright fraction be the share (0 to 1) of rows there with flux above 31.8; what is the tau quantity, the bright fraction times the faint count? 2.3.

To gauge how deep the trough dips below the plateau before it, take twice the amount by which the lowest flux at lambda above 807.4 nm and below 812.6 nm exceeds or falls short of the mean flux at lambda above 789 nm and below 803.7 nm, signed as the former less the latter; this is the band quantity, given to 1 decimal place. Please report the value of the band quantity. -3.5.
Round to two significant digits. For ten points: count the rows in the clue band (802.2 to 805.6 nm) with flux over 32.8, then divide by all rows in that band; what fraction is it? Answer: 0.22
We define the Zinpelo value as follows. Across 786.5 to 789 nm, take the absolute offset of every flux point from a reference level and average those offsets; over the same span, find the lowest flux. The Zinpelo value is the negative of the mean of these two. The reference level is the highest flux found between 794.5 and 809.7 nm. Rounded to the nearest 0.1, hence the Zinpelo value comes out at -17.1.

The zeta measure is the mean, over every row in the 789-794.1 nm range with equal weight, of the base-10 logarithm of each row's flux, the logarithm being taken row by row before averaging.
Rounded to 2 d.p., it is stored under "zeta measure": 1.51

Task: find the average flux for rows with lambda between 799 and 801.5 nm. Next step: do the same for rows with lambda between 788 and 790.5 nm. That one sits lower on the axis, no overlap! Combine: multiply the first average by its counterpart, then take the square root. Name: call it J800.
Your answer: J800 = 32.6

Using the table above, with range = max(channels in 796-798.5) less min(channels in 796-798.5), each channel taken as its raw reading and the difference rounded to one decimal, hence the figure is 7.3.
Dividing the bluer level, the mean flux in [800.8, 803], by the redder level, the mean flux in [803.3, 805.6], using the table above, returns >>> 0.99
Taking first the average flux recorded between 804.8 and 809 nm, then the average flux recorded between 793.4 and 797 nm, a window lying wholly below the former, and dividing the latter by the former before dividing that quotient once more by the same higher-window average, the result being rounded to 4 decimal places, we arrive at 0.0333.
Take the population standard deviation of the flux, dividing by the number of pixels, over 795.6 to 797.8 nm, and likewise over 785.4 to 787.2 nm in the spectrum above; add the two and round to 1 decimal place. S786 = 2.4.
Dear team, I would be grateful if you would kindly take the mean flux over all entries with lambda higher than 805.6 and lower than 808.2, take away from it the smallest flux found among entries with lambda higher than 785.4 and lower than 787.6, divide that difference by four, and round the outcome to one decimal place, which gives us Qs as -0.2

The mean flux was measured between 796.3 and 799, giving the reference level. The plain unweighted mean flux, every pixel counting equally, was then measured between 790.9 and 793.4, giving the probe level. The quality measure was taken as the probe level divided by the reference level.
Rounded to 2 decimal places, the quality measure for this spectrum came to 1.01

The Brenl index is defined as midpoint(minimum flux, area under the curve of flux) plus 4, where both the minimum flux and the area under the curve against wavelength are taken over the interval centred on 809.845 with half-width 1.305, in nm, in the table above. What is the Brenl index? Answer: 62.0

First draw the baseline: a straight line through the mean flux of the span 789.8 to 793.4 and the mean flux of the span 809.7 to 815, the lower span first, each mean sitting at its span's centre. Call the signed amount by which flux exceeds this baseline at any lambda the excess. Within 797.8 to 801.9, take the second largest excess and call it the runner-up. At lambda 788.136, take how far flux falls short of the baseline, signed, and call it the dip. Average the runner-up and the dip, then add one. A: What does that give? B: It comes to 1.6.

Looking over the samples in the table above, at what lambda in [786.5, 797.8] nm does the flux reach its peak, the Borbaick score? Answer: 796.895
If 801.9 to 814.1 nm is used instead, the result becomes 810.590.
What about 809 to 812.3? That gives 810.590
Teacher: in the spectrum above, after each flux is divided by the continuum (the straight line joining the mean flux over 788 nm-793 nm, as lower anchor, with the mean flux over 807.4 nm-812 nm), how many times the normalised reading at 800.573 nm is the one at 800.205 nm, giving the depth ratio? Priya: 0.98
